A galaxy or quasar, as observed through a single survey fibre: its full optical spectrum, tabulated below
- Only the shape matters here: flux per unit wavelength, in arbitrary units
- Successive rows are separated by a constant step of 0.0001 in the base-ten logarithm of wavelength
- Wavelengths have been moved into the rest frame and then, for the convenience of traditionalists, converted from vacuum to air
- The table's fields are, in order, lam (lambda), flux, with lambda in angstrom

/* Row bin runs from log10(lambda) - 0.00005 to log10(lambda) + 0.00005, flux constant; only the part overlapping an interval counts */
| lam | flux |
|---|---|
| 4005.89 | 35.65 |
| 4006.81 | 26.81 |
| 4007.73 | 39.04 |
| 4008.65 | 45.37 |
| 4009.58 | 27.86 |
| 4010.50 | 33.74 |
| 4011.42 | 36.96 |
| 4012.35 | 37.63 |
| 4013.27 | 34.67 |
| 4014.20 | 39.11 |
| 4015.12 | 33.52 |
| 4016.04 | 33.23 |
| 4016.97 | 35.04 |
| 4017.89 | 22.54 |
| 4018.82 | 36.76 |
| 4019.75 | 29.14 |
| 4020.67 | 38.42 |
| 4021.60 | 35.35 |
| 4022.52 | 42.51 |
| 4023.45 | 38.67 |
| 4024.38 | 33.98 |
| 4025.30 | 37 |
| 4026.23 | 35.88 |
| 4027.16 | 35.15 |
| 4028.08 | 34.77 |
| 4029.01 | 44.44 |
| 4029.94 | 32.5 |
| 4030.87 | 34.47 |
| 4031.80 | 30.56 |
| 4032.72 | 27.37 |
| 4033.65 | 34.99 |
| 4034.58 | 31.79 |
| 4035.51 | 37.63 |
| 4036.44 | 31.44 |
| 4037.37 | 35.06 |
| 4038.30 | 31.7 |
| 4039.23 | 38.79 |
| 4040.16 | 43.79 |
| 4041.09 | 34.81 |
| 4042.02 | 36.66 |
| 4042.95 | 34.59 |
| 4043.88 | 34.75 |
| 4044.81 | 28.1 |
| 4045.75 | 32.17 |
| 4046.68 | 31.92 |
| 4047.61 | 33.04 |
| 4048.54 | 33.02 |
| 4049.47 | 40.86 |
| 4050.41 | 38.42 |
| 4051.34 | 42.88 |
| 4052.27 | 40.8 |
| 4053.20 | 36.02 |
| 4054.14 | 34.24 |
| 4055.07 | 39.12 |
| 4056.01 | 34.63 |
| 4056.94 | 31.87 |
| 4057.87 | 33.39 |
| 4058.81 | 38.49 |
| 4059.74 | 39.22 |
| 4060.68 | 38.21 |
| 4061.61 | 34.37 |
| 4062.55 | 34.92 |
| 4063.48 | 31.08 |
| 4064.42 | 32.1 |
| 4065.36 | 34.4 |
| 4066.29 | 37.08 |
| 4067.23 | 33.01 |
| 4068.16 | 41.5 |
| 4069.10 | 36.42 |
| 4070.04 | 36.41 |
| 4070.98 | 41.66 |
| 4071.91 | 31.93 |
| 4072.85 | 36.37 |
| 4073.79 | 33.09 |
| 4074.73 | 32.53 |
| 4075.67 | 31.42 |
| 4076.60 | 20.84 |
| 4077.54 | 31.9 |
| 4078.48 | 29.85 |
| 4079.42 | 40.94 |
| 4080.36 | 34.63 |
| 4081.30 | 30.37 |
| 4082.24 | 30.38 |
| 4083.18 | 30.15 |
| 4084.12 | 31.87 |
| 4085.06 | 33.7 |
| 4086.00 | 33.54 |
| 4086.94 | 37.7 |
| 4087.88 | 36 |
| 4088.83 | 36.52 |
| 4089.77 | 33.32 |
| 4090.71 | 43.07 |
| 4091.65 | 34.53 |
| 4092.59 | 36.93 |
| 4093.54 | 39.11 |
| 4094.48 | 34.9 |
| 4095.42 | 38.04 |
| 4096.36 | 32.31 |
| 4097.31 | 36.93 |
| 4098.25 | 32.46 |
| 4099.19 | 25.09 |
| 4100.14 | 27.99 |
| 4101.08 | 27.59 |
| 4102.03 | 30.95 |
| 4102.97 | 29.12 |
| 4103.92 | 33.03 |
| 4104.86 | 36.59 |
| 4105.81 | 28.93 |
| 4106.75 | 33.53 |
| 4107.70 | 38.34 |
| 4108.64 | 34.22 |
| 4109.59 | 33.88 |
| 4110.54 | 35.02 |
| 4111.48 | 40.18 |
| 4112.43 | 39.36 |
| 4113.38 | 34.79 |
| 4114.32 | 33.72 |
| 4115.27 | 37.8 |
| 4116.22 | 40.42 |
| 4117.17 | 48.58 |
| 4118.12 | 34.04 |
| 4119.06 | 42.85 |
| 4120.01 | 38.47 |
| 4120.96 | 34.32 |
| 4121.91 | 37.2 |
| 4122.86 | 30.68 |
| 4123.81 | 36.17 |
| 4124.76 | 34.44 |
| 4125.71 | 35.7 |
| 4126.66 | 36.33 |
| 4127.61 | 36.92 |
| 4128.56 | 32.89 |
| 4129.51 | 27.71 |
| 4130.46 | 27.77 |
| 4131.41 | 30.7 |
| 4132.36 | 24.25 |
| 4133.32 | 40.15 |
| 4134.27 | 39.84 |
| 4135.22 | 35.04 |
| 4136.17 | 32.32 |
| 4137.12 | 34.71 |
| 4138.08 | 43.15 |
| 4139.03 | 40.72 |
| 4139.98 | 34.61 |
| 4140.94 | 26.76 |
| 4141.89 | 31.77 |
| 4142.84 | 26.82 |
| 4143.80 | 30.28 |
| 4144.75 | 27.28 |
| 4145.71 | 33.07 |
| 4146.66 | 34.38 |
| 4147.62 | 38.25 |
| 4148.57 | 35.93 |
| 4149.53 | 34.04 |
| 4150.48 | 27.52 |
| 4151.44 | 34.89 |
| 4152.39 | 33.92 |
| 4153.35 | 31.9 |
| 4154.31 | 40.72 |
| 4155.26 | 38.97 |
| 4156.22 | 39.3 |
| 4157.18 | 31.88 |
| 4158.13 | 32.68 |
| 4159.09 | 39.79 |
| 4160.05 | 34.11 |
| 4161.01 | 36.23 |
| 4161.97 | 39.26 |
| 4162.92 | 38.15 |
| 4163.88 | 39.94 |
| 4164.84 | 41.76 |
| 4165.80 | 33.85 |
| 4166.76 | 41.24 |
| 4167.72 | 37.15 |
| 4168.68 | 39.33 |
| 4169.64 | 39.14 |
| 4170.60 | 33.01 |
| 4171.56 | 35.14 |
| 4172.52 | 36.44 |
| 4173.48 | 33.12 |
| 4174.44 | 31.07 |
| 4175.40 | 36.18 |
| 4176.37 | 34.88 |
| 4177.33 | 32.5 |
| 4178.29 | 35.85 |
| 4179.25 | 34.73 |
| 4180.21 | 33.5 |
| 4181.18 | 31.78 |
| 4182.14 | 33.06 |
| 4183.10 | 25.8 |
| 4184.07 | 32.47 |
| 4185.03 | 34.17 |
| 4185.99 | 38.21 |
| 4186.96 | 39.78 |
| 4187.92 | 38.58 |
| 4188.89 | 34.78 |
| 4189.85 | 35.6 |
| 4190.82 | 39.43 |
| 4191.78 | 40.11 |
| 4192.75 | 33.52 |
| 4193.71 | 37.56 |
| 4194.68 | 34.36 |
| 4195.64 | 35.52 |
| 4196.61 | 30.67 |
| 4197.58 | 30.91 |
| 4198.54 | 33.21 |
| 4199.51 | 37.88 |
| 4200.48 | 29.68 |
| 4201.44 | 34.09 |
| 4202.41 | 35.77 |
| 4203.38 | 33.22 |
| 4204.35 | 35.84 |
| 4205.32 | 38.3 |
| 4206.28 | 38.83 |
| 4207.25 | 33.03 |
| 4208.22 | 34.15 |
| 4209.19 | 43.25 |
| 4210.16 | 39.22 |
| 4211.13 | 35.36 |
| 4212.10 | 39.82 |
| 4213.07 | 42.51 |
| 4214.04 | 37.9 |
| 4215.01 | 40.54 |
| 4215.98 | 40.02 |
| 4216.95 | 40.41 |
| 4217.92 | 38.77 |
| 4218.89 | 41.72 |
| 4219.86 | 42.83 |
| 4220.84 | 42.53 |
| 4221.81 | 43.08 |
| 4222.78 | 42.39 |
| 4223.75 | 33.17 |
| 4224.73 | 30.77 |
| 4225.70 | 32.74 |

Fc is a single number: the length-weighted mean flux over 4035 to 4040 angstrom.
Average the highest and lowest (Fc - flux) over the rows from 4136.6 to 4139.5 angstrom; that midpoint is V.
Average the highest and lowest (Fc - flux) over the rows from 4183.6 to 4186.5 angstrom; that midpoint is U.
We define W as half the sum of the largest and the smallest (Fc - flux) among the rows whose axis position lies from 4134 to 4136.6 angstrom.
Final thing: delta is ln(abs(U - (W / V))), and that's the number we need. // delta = -2.2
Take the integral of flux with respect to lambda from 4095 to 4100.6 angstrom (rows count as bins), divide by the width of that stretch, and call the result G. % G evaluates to 32.1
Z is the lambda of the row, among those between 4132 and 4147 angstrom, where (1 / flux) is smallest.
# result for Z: 4138.08 angstrom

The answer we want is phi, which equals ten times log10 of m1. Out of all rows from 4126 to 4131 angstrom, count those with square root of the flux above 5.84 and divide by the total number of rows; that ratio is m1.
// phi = -4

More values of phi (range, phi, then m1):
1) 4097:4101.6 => -7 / 0.20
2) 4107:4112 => -1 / 0.80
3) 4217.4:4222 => 0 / 1.00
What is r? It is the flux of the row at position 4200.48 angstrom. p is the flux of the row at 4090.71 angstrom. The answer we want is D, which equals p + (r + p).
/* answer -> 116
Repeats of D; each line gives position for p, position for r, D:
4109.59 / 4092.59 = 105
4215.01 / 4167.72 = 118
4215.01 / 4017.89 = 104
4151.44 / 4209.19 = 113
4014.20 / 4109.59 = 112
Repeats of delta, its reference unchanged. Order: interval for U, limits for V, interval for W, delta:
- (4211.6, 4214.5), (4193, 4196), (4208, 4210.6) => 2.4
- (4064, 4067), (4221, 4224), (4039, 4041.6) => -0.5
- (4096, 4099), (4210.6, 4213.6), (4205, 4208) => -0.4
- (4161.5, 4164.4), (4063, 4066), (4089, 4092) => 1.0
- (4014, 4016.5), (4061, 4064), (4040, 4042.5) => -0.2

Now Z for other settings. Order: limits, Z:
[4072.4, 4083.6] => 4079.42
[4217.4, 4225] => 4221.81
